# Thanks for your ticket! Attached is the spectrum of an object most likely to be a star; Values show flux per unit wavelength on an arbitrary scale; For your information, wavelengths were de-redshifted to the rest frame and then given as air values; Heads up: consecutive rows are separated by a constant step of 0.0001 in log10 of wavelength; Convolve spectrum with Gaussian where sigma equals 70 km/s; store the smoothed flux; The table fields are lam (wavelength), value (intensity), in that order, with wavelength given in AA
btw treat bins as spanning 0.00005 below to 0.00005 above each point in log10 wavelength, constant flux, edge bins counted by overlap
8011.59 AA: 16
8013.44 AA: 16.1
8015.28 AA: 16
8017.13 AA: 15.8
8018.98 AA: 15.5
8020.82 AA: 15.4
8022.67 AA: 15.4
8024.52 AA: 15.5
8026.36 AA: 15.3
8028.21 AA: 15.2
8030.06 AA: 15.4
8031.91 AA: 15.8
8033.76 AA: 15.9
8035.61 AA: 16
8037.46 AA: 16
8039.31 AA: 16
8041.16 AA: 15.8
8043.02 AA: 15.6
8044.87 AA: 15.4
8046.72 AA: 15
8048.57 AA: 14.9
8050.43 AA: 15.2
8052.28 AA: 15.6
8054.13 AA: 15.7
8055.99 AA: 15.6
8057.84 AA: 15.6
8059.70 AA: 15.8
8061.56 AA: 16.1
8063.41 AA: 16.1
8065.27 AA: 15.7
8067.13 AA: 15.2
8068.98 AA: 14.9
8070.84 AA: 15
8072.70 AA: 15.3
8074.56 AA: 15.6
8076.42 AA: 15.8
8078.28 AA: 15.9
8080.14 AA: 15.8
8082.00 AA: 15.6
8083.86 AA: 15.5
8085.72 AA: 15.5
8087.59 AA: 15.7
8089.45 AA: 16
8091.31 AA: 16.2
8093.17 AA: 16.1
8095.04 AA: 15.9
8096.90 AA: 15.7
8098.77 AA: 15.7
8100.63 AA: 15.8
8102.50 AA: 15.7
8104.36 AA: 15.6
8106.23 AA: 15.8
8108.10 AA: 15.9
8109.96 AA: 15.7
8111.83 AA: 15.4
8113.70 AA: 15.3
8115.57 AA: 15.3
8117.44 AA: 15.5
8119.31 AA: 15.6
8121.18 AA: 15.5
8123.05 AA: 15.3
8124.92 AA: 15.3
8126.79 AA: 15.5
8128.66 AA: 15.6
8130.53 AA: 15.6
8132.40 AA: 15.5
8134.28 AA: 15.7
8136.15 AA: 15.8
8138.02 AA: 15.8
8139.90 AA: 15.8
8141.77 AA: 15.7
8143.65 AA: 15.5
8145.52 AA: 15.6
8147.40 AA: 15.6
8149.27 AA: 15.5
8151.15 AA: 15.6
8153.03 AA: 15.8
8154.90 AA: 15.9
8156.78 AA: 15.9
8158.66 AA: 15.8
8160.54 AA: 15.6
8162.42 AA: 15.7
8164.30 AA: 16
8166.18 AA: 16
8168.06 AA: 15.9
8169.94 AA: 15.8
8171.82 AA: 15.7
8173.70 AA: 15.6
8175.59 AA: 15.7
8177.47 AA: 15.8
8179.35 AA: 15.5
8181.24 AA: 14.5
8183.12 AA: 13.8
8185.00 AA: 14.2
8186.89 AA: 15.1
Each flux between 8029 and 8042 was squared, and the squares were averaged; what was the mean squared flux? 251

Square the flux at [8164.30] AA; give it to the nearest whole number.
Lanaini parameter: 256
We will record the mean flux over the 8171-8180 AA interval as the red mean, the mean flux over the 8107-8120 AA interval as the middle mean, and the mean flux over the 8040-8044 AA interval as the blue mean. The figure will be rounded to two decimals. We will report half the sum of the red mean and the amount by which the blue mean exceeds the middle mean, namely 7.92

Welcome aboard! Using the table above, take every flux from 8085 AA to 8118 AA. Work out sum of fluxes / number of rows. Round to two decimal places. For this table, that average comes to 15.71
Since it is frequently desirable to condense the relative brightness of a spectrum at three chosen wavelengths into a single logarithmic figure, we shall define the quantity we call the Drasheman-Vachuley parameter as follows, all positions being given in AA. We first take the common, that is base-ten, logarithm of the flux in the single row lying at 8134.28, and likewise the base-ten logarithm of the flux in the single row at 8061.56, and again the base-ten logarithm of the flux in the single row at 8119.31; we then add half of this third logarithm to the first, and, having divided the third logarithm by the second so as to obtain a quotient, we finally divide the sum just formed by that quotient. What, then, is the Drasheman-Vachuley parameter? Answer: 1.81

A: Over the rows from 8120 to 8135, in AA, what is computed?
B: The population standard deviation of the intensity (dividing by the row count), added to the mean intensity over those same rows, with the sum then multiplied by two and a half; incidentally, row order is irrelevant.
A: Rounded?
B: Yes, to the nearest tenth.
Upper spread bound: 39.1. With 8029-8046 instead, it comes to 40.0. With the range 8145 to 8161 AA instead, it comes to 39.6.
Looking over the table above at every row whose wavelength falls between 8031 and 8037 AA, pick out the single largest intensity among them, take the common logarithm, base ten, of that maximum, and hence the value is 1.204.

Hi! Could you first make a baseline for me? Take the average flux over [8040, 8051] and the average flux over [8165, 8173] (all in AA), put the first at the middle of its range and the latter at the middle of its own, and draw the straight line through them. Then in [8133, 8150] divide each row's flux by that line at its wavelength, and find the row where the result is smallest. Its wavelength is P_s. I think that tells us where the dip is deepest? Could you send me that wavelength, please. 8149.27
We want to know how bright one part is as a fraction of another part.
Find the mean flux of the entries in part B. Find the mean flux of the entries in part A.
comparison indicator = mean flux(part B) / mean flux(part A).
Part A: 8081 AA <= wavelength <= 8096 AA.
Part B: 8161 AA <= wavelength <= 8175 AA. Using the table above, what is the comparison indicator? 1.00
